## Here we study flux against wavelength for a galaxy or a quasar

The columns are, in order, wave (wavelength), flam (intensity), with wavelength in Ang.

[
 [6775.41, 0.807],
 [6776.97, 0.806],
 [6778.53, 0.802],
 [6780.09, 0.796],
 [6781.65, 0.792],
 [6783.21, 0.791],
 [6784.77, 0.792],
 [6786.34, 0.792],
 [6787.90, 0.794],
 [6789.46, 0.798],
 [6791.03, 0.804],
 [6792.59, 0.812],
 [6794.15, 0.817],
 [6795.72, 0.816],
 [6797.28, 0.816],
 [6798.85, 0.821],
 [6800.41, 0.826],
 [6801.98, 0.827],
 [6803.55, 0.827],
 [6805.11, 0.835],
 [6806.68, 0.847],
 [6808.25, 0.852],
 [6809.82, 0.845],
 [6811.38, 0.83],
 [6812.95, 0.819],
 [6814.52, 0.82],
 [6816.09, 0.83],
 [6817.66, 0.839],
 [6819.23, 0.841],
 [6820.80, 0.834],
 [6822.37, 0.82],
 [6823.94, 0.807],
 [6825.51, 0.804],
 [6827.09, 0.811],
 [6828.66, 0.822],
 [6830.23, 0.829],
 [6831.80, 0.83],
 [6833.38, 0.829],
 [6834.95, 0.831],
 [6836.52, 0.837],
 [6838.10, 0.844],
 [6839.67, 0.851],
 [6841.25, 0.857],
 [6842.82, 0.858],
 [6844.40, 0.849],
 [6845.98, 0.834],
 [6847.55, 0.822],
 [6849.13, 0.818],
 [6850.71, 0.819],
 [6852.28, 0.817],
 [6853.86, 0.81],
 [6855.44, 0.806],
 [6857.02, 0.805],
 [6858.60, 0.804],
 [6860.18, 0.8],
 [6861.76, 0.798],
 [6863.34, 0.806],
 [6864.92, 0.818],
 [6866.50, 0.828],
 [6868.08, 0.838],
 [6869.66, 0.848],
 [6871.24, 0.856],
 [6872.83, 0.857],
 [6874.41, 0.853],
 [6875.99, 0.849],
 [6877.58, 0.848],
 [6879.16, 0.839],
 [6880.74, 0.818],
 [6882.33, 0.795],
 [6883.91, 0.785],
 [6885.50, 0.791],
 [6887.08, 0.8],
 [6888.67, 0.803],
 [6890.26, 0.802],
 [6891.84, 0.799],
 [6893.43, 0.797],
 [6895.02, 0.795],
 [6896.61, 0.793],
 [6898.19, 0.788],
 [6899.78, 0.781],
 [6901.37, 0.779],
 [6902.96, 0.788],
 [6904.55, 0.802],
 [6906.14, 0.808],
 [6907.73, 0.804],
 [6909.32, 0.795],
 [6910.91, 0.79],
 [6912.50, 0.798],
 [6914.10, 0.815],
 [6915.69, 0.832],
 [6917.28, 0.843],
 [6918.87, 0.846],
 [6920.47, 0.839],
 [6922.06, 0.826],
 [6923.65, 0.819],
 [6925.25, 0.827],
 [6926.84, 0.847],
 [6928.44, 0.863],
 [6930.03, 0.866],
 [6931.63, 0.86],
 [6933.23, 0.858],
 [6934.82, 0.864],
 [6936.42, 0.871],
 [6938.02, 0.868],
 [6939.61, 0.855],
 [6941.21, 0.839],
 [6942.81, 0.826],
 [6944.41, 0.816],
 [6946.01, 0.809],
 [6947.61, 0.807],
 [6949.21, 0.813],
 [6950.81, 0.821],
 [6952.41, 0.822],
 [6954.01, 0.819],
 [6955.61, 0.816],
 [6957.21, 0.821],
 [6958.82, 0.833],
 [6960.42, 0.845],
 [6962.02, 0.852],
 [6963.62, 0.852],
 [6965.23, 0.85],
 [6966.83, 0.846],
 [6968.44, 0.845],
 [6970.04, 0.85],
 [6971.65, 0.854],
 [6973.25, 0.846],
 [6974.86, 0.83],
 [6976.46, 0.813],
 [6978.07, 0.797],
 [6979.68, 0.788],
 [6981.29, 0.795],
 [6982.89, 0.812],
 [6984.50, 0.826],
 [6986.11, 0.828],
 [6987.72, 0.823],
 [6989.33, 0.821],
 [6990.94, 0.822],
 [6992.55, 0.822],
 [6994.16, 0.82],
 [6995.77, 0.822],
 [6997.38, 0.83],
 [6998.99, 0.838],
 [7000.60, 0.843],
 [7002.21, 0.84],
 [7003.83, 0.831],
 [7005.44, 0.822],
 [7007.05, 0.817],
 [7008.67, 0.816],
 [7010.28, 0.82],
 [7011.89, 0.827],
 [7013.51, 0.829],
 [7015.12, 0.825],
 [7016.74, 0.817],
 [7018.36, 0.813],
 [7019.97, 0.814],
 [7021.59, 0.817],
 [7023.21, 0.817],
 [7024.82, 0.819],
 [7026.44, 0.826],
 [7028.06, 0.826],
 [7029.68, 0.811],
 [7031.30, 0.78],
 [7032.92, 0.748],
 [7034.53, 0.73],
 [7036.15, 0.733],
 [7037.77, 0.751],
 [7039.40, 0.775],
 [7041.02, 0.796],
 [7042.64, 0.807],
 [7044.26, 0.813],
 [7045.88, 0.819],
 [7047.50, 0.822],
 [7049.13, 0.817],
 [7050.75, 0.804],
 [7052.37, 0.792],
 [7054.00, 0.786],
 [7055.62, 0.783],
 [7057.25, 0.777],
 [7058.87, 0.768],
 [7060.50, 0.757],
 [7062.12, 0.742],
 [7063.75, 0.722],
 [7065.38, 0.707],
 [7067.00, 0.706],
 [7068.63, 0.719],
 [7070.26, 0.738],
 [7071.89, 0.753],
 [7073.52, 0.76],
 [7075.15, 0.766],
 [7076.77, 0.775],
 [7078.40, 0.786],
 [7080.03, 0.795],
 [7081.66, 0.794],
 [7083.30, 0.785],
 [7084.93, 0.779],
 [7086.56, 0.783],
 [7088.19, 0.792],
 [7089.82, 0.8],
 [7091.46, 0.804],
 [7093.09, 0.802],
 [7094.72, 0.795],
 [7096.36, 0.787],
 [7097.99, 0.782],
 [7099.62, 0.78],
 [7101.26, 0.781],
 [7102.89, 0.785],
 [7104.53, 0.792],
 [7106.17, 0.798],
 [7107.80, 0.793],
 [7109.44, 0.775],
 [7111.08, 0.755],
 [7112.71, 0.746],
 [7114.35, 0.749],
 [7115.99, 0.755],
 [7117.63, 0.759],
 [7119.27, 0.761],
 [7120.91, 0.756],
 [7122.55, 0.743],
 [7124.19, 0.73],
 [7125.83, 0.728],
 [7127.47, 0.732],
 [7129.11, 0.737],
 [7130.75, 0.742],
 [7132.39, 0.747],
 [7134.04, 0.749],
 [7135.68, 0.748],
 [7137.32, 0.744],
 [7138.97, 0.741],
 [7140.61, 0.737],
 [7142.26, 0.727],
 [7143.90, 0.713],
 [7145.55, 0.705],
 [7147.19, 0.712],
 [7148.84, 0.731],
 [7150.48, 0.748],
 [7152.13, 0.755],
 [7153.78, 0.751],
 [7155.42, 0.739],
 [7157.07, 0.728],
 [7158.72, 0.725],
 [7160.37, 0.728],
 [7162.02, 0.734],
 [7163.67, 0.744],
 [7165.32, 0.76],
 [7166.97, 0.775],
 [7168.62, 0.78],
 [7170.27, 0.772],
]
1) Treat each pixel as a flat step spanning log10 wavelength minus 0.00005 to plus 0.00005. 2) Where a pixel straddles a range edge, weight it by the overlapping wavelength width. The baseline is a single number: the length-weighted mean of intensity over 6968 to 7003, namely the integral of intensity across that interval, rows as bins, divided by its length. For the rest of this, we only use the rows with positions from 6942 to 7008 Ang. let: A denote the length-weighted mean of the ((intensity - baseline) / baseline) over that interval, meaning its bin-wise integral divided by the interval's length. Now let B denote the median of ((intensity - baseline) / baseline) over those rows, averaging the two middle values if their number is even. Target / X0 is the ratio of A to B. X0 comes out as -0.2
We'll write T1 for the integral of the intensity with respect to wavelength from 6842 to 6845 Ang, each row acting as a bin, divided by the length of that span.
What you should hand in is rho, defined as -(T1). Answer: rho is -0.854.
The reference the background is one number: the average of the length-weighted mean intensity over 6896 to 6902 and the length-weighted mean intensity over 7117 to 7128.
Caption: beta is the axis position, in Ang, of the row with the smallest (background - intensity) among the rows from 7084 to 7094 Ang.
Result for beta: 7091.46 Ang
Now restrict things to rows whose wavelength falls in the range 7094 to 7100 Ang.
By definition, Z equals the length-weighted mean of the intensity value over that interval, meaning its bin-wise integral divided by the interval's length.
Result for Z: 0.79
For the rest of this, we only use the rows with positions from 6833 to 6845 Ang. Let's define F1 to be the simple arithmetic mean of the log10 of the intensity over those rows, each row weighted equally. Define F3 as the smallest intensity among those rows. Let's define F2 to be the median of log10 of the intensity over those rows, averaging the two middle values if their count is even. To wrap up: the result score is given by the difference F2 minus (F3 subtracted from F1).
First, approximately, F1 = -0.073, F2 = -0.072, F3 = 0.829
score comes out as 0.830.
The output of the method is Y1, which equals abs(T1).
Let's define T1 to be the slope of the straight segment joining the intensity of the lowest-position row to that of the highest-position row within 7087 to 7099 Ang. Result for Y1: 0.0010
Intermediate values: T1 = -0.0010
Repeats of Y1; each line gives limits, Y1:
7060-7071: 0.0019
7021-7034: 0.0061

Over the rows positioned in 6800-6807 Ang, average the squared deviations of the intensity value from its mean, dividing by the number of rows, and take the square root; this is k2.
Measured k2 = 0.008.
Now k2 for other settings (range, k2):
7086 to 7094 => 0.008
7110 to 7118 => 0.005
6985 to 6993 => 0.002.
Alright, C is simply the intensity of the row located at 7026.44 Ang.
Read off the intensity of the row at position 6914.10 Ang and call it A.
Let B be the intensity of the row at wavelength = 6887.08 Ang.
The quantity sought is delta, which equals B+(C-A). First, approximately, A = 0.815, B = 0.8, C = 0.826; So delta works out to 0.811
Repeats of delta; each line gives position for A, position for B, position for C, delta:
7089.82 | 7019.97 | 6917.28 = 0.857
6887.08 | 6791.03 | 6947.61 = 0.811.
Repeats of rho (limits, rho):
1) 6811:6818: -0.826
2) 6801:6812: -0.837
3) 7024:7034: -0.800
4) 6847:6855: -0.816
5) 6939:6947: -0.827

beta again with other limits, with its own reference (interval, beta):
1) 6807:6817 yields 6808.25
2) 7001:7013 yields 7002.21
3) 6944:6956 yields 6952.41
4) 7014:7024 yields 7015.12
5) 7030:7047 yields 7045.88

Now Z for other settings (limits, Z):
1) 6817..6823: 0.83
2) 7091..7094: 0.80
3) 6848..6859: 0.81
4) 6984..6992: 0.82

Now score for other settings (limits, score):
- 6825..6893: 0.784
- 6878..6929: 0.775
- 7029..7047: 0.731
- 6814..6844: 0.803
